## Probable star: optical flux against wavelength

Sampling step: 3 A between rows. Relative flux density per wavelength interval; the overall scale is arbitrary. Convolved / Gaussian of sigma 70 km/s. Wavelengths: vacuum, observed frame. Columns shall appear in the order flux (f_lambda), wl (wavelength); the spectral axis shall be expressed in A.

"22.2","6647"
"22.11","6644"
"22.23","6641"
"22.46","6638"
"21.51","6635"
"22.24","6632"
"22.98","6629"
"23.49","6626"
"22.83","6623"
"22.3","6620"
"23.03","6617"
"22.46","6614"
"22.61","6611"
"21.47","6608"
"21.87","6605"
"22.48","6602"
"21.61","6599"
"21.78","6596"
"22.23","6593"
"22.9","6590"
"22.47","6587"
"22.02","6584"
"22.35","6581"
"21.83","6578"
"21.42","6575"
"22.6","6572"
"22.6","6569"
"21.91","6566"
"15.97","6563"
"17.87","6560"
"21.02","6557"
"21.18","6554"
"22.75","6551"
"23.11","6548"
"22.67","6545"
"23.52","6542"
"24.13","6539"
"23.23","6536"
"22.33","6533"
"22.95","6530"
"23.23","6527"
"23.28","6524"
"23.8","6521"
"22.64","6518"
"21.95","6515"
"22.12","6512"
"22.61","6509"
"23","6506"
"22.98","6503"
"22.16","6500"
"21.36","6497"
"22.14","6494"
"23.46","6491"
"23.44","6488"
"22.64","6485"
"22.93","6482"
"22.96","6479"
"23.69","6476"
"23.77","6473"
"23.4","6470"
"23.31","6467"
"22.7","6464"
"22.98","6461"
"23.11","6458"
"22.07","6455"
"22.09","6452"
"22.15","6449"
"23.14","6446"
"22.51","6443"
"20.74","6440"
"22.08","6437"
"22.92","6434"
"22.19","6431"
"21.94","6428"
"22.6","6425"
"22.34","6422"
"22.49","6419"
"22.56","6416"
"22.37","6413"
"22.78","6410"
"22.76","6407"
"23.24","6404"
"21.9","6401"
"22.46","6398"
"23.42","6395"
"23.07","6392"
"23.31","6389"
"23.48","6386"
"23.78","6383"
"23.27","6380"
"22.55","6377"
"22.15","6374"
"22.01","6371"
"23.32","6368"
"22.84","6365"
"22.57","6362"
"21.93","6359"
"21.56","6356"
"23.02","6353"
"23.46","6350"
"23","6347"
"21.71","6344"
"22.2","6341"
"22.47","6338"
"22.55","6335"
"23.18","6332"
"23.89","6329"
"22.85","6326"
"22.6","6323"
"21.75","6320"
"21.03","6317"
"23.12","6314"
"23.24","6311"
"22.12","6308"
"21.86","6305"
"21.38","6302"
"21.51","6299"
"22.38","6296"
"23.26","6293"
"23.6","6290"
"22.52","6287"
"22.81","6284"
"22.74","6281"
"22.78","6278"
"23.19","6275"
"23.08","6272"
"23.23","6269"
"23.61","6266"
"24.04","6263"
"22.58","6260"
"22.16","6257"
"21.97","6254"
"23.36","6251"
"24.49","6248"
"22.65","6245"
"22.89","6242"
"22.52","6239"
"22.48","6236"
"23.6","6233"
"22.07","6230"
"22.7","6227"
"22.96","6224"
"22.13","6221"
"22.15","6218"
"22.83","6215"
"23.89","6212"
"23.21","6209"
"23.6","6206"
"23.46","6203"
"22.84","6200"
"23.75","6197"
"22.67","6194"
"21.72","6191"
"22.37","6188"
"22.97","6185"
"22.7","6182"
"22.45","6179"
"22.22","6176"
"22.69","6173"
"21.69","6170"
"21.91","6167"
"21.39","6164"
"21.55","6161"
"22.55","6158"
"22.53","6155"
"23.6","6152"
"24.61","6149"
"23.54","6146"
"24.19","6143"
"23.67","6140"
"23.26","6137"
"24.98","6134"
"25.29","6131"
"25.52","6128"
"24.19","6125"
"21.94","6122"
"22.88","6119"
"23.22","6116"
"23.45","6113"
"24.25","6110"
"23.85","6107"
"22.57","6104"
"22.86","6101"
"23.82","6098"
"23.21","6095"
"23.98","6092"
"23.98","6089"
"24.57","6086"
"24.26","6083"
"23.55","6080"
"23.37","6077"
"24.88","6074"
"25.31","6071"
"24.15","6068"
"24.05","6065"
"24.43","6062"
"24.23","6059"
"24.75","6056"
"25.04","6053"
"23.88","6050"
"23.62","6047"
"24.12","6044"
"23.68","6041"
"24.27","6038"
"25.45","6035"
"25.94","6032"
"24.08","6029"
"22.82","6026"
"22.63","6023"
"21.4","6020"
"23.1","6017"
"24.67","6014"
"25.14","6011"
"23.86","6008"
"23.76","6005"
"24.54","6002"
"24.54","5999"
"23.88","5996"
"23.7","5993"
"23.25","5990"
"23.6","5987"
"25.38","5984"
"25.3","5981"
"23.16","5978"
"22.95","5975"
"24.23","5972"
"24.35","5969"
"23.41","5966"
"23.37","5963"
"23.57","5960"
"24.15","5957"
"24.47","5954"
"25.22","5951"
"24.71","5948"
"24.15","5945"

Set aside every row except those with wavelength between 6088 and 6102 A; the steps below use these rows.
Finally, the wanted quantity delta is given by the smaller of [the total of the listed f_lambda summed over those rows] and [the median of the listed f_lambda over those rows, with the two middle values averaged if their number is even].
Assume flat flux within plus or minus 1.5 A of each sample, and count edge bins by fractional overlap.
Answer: 23.8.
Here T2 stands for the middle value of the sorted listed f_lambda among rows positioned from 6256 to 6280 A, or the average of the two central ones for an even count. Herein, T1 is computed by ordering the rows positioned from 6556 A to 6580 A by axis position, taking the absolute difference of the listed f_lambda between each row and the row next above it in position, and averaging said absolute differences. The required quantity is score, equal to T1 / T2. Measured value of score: 0.082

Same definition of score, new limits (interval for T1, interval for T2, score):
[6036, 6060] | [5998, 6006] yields 0.022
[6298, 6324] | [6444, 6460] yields 0.033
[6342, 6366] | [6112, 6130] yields 0.030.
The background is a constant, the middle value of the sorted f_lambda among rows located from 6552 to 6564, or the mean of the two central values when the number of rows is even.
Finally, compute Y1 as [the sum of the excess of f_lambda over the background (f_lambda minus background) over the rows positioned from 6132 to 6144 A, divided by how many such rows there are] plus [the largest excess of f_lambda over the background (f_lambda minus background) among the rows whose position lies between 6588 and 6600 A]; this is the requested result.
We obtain 8.0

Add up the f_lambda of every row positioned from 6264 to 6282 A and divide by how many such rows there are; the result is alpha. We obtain 23.1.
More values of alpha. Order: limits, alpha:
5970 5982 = 23.9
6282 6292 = 23.0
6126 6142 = 24.5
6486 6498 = 22.6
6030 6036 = 25.7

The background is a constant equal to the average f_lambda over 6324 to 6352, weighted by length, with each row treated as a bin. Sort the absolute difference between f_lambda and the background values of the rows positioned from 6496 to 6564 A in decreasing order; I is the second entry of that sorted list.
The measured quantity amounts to 4.9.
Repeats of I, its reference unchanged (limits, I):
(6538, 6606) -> 4.9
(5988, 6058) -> 2.6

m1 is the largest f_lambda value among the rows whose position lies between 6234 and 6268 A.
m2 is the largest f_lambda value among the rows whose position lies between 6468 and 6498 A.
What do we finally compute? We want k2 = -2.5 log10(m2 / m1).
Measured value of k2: 0.03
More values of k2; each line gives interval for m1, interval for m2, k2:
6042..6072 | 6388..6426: 0.08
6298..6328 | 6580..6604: 0.02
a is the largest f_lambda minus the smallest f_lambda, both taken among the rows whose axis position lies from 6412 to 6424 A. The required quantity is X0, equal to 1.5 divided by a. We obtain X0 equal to 6.82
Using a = 0.2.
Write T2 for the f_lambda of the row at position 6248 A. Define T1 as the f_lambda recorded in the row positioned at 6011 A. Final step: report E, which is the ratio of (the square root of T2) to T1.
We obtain 0.197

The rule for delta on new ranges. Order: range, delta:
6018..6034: 22.8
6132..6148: 23.7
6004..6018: 23.9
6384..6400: 23.3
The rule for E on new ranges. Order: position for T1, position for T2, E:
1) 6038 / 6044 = 0.202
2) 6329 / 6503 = 0.201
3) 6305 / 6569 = 0.217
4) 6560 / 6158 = 0.266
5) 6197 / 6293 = 0.203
